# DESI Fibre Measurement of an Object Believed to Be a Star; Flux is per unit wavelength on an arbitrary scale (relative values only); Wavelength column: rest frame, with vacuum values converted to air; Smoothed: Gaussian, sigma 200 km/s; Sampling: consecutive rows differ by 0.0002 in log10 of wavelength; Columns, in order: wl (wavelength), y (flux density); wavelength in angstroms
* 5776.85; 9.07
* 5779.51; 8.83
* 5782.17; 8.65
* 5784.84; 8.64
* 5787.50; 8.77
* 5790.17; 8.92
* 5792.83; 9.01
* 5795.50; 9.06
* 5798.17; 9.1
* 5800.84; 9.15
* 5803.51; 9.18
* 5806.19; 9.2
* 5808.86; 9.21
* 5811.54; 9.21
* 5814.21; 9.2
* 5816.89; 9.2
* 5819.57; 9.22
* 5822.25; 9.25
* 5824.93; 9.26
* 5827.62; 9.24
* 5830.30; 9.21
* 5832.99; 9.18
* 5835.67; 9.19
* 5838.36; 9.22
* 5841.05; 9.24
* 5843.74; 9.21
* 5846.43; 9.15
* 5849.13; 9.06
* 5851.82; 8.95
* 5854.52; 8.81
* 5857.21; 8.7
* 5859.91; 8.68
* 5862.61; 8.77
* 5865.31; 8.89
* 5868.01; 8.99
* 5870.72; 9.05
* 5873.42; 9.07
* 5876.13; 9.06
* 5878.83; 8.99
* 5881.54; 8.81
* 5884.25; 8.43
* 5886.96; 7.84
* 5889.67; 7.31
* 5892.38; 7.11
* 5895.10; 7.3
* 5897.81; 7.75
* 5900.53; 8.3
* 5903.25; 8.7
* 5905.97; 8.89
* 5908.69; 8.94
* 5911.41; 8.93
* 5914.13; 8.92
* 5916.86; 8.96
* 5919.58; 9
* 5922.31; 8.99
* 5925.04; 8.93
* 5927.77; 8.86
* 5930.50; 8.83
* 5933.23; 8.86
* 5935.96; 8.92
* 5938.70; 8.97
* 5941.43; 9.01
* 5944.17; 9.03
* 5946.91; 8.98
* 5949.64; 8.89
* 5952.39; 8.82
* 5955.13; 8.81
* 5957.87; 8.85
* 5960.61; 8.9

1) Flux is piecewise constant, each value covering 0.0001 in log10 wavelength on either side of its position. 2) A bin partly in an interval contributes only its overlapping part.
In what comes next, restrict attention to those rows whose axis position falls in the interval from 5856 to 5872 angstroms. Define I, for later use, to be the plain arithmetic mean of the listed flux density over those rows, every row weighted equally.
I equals 8.847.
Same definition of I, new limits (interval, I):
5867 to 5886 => 8.914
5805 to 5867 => 9.098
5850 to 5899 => 8.473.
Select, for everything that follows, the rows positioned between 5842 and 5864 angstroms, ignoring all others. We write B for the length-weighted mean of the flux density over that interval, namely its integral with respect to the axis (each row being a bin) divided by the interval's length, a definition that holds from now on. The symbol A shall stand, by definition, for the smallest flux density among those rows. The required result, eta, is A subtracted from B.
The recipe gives 0.242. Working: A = 8.68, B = 8.92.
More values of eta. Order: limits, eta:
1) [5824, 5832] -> 0.015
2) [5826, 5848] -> 0.051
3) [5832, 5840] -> 0.024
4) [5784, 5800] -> 0.296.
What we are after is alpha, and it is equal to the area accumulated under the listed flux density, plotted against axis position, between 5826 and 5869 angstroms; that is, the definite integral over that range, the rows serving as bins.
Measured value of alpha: 388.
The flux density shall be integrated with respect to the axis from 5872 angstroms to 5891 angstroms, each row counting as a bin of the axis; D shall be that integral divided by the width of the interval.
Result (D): 8.5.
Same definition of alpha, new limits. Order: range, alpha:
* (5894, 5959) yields 570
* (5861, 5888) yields 238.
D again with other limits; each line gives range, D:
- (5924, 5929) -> 8.9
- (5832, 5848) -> 9.2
